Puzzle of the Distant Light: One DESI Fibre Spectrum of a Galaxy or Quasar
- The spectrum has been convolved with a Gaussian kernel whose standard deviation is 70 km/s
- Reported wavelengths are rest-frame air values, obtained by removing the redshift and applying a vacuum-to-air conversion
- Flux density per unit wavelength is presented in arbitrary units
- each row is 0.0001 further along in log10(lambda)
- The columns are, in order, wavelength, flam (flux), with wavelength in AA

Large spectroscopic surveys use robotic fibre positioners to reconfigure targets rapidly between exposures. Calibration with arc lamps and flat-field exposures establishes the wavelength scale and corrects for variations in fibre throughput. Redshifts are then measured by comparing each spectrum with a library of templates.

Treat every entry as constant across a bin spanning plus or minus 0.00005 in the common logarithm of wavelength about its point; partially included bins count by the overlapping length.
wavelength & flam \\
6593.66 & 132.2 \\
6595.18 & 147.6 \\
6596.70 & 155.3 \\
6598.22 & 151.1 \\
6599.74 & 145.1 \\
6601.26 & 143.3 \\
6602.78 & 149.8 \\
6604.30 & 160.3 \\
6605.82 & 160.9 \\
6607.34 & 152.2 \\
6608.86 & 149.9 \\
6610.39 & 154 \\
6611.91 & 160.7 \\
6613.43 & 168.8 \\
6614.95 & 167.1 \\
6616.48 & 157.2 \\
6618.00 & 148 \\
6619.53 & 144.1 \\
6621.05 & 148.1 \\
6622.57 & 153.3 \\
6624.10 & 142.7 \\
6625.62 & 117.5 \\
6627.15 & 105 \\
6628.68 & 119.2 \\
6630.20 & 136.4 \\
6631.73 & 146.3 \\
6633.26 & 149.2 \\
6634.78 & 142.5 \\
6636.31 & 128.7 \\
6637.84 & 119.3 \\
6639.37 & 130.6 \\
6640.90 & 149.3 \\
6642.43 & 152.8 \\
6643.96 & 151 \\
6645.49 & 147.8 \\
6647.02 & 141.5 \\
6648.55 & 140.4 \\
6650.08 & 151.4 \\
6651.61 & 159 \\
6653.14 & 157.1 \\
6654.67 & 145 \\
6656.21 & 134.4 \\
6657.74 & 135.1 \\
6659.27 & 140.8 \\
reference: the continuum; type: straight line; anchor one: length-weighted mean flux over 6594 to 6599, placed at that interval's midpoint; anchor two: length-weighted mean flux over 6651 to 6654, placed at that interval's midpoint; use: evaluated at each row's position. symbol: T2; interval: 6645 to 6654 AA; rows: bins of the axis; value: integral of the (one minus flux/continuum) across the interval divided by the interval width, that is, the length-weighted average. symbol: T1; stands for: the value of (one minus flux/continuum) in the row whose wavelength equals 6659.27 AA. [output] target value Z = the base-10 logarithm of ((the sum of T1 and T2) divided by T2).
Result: 0.52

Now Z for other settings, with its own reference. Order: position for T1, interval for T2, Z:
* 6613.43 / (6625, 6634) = -0.48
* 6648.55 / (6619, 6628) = 0.27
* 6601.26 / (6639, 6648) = 0.23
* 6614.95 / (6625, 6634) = -0.39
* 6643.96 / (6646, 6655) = 0.22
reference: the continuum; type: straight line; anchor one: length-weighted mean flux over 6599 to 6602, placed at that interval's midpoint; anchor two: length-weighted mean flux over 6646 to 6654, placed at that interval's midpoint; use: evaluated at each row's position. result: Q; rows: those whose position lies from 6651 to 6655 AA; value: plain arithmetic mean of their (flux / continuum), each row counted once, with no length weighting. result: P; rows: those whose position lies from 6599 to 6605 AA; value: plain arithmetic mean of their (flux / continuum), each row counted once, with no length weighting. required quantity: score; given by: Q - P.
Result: -0.01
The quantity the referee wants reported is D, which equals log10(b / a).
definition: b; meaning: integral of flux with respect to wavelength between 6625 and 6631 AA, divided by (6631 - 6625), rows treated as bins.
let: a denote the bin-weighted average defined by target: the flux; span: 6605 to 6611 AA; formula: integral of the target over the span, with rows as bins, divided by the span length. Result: -0.11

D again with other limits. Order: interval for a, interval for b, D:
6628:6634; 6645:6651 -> 0.02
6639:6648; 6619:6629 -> -0.04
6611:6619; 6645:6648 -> -0.04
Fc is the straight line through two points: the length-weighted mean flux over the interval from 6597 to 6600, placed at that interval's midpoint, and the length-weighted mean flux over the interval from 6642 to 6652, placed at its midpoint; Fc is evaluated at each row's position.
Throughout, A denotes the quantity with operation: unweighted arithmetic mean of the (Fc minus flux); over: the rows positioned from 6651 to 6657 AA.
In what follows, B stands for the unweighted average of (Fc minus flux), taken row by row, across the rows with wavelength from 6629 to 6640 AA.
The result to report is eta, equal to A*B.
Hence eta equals -4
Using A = 0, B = 13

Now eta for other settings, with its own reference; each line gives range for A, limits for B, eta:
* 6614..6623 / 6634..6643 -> -43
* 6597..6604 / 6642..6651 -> 3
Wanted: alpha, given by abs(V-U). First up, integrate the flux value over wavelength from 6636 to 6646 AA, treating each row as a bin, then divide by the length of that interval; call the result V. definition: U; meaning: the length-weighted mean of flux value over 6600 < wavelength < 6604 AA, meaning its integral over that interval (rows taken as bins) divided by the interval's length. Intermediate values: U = 148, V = 140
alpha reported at 7.8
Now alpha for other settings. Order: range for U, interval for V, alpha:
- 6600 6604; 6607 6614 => 9.1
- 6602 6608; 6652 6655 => 2.8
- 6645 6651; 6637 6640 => 20.9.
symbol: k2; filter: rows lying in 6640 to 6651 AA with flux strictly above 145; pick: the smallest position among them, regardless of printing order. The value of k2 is 6640.90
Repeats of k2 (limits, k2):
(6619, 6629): 6621.05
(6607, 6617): 6607.34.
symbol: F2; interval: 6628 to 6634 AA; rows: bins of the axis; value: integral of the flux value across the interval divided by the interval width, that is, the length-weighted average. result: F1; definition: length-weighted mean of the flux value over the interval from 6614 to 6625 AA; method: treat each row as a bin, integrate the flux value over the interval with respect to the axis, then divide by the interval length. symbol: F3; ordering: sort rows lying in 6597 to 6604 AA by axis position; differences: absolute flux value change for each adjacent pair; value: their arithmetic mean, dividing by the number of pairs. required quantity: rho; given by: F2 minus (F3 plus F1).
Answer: -18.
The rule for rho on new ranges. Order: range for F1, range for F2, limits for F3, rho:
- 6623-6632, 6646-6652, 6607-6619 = 14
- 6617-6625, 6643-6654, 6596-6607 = -2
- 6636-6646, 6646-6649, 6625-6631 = -13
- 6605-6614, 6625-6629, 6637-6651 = -52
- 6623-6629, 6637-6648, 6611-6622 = 13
